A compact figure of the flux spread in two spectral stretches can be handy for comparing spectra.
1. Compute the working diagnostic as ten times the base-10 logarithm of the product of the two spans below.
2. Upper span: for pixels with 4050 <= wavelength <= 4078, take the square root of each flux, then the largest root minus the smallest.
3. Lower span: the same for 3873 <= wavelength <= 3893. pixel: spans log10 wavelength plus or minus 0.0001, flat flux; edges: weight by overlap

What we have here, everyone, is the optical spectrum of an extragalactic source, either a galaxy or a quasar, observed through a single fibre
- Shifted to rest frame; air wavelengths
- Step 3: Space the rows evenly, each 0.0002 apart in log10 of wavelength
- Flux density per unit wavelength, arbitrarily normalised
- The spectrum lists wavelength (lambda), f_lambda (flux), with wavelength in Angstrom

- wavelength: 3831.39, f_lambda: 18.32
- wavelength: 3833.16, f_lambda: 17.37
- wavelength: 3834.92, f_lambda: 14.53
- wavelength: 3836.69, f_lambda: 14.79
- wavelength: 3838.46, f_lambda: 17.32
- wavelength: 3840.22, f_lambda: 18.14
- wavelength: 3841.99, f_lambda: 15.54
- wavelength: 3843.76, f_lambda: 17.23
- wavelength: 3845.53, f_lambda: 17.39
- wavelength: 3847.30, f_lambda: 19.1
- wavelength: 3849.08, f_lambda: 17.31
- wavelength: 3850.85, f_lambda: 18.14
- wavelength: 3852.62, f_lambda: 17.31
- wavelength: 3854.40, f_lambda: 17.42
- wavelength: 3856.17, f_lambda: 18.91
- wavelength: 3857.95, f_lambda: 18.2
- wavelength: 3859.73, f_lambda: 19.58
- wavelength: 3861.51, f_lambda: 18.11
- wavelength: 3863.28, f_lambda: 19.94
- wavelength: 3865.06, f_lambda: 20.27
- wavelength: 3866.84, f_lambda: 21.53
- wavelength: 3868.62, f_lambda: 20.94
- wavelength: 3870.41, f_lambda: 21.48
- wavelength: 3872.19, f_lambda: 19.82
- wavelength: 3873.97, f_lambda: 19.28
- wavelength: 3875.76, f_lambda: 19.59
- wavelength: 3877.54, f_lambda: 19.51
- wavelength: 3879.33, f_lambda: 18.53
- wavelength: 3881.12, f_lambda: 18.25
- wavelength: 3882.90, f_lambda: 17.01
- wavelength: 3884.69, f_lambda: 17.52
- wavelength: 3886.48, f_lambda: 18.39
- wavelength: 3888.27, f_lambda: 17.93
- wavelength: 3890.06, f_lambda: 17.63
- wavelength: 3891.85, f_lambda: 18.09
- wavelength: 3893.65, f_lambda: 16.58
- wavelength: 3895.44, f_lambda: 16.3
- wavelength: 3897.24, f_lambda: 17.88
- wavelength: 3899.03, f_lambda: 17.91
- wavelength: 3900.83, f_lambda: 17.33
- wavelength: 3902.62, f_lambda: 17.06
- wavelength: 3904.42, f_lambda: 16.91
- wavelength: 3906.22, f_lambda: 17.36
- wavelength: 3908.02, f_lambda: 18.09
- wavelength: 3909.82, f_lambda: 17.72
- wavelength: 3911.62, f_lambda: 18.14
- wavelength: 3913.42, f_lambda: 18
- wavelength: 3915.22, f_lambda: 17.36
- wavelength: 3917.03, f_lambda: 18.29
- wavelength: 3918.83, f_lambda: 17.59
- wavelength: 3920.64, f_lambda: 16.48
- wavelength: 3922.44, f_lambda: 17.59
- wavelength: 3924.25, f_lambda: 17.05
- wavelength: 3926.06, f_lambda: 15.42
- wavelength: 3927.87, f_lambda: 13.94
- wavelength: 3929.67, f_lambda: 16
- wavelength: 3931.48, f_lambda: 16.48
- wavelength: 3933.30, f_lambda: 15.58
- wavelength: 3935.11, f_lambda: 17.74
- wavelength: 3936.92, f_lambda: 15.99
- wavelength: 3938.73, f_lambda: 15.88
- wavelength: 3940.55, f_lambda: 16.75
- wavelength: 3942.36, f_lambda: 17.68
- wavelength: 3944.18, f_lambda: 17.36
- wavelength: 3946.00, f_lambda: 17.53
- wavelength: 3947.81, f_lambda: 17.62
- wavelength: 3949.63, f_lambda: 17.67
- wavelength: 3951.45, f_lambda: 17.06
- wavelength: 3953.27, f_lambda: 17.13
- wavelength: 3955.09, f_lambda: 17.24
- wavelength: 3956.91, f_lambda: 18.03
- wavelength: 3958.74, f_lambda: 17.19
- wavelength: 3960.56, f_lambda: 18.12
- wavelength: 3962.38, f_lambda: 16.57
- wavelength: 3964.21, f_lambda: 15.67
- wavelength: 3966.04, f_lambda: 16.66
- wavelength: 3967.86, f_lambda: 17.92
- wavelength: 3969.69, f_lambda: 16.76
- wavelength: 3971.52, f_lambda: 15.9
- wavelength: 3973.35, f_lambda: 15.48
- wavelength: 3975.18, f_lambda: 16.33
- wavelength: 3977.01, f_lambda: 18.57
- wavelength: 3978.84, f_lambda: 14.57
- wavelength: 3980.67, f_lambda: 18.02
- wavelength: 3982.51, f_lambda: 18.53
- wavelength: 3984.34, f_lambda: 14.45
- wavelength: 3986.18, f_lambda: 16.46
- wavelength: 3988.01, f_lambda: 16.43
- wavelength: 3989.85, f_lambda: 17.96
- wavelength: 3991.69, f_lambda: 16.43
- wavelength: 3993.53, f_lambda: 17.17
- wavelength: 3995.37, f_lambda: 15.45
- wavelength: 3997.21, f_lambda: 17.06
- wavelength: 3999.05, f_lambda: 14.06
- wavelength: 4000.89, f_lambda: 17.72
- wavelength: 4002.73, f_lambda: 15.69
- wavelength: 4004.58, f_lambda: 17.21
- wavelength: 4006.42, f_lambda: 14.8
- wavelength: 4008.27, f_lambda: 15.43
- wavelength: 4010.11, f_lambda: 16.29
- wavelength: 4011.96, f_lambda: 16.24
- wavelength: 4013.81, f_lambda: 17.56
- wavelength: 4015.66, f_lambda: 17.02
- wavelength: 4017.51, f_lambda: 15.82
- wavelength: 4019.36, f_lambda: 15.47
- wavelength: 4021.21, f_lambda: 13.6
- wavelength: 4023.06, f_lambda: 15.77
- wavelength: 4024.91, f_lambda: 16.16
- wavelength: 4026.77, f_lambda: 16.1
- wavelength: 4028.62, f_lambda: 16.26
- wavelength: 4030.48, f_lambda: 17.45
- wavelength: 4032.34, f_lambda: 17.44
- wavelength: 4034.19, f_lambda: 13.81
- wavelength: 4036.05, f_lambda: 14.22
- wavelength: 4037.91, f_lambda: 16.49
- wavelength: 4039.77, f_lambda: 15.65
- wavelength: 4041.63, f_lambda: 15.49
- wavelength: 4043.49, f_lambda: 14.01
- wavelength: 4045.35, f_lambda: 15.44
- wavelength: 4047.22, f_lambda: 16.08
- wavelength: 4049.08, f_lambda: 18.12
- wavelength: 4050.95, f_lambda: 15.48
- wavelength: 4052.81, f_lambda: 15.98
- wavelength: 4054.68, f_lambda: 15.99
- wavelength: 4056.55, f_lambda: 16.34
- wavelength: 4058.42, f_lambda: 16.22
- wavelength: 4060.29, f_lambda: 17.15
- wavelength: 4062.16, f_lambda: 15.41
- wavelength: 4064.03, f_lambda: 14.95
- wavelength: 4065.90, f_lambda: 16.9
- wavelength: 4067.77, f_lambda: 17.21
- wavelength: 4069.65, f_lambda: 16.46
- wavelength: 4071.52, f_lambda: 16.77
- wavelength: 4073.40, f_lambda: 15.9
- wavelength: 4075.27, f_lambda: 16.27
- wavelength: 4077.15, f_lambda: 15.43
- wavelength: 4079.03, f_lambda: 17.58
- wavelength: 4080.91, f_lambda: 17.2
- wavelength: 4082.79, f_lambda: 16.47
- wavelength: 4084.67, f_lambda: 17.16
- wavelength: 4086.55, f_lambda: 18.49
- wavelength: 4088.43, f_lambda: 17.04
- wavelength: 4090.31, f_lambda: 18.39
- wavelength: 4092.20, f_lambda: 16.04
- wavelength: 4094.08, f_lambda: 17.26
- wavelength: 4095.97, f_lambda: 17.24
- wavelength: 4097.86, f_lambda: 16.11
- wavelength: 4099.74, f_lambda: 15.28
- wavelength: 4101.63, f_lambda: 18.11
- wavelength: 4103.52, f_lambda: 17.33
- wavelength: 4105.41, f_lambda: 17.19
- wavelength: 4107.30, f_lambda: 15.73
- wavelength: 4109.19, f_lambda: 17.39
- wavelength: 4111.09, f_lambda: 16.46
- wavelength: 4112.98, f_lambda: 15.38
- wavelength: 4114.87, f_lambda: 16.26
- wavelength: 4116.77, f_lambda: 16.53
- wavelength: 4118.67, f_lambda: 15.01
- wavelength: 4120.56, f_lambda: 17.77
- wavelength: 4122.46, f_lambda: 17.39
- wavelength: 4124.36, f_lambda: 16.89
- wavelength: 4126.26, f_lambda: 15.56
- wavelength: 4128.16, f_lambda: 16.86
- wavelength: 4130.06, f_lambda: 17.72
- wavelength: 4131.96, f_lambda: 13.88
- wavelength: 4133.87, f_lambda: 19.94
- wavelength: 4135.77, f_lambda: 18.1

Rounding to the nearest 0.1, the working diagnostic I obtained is -10.7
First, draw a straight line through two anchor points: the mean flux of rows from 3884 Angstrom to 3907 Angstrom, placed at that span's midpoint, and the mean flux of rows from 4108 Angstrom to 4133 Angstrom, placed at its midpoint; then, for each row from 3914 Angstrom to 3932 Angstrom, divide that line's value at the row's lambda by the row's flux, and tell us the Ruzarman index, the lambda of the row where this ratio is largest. 3927.87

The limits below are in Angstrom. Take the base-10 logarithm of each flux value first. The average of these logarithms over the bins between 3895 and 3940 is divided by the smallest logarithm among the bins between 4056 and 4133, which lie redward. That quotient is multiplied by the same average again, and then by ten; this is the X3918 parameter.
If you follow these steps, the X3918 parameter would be 13.2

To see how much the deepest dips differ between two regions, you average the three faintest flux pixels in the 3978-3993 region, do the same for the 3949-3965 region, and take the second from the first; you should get -1.3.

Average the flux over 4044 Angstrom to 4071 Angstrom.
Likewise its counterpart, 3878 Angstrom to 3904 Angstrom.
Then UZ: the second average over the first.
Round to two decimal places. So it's 1.08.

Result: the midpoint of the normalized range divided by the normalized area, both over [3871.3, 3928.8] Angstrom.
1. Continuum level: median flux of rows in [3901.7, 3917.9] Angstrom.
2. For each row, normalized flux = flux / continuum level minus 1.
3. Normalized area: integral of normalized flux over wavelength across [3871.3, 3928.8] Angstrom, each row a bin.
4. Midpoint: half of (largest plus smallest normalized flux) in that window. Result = 0.18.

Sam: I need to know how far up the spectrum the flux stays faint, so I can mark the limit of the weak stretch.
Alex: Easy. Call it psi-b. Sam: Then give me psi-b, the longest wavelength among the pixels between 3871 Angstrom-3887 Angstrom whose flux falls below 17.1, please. 3882.90 Angstrom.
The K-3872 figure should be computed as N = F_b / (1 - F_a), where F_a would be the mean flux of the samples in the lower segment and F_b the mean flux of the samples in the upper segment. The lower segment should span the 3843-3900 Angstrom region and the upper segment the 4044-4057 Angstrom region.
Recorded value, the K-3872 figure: -0.92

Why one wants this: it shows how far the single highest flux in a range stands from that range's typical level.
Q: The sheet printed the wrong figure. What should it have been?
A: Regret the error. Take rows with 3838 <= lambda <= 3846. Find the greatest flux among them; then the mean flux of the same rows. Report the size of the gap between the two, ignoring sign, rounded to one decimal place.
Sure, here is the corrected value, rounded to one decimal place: 1.0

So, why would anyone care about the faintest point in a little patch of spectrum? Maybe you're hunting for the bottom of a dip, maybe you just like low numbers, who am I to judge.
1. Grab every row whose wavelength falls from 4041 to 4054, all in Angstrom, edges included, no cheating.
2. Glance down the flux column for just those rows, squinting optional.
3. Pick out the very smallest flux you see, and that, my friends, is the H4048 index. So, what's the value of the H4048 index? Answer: 14.01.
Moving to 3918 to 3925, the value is 16.48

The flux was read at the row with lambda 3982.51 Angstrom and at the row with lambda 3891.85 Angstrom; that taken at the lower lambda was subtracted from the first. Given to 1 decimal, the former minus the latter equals 0.4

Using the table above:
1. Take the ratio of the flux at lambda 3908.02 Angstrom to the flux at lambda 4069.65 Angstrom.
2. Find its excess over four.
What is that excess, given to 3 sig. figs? -2.90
